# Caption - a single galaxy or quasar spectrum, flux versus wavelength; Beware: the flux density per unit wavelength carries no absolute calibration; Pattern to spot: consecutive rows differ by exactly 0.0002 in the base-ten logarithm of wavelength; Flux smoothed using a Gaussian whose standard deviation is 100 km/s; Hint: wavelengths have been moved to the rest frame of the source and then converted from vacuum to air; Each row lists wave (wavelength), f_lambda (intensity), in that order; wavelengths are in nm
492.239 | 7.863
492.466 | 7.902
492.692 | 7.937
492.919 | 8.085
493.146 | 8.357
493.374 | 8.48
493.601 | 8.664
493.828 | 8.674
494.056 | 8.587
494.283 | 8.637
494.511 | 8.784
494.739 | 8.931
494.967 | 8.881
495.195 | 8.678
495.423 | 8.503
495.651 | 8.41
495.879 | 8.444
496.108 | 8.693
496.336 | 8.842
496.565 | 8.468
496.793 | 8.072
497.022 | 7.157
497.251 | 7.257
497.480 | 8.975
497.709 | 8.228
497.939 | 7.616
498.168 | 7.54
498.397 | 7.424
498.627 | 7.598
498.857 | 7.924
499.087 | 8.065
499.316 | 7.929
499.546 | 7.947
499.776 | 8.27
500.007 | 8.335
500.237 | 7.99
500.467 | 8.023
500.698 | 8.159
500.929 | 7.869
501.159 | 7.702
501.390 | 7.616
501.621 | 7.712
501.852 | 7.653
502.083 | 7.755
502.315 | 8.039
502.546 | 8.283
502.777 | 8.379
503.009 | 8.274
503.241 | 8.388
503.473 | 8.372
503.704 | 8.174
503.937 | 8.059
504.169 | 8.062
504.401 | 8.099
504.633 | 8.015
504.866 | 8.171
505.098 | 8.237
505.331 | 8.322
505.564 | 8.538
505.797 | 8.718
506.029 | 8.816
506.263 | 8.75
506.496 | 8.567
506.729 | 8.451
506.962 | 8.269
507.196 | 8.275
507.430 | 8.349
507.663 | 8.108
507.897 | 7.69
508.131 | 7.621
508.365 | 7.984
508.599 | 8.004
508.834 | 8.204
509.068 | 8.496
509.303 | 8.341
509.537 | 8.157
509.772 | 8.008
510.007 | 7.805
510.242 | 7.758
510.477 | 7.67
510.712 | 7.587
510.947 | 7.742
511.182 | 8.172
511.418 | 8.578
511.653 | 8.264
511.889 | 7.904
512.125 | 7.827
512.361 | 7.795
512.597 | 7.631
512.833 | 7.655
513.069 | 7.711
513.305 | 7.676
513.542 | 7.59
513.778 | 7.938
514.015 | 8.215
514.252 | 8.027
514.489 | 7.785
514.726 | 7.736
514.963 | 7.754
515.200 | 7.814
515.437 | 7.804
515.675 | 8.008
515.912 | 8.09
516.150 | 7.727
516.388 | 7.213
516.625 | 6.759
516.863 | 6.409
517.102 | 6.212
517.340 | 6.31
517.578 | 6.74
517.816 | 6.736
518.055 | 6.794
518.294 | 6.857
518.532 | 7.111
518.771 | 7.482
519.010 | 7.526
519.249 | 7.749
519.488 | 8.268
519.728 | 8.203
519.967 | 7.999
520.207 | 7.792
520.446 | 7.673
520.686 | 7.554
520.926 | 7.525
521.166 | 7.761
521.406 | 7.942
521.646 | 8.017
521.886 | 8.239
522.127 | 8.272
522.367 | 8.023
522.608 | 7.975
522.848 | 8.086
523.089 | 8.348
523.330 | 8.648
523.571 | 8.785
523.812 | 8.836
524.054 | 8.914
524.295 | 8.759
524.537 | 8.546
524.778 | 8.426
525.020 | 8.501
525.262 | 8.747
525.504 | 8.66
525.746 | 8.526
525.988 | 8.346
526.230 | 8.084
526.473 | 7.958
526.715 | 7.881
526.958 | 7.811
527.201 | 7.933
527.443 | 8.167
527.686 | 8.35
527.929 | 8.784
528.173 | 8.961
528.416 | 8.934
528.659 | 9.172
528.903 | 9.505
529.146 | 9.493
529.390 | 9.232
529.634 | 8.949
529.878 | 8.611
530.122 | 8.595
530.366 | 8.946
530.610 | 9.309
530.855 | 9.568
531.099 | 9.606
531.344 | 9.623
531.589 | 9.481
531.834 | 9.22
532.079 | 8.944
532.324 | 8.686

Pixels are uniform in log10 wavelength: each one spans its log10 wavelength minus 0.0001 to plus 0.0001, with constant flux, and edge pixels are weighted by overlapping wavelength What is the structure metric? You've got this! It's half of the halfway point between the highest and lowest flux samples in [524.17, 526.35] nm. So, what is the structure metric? 4.21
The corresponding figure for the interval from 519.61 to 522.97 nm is 3.95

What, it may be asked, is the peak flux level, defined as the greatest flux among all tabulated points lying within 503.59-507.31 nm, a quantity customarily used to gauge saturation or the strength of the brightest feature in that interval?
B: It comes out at 8.816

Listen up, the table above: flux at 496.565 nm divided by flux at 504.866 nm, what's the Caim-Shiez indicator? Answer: 1.04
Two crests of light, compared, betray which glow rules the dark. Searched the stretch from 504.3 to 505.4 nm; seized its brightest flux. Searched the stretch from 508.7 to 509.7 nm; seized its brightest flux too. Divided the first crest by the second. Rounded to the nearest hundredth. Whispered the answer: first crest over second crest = 0.98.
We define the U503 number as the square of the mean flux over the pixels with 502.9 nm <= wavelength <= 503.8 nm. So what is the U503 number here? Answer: 69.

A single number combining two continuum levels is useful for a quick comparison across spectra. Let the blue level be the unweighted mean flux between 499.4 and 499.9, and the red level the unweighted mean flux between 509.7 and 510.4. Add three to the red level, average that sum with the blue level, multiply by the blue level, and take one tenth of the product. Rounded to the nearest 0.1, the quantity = 7.7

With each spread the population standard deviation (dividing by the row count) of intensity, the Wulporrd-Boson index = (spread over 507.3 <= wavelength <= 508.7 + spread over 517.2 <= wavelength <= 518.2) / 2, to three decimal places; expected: 0.220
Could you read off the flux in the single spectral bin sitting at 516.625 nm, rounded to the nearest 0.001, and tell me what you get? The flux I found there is 6.759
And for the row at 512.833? 7.655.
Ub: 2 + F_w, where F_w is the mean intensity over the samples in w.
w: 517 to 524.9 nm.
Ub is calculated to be 9.8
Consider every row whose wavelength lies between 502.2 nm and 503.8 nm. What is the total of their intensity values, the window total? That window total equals 57.9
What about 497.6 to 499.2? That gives 54.4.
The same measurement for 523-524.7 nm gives 60.8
